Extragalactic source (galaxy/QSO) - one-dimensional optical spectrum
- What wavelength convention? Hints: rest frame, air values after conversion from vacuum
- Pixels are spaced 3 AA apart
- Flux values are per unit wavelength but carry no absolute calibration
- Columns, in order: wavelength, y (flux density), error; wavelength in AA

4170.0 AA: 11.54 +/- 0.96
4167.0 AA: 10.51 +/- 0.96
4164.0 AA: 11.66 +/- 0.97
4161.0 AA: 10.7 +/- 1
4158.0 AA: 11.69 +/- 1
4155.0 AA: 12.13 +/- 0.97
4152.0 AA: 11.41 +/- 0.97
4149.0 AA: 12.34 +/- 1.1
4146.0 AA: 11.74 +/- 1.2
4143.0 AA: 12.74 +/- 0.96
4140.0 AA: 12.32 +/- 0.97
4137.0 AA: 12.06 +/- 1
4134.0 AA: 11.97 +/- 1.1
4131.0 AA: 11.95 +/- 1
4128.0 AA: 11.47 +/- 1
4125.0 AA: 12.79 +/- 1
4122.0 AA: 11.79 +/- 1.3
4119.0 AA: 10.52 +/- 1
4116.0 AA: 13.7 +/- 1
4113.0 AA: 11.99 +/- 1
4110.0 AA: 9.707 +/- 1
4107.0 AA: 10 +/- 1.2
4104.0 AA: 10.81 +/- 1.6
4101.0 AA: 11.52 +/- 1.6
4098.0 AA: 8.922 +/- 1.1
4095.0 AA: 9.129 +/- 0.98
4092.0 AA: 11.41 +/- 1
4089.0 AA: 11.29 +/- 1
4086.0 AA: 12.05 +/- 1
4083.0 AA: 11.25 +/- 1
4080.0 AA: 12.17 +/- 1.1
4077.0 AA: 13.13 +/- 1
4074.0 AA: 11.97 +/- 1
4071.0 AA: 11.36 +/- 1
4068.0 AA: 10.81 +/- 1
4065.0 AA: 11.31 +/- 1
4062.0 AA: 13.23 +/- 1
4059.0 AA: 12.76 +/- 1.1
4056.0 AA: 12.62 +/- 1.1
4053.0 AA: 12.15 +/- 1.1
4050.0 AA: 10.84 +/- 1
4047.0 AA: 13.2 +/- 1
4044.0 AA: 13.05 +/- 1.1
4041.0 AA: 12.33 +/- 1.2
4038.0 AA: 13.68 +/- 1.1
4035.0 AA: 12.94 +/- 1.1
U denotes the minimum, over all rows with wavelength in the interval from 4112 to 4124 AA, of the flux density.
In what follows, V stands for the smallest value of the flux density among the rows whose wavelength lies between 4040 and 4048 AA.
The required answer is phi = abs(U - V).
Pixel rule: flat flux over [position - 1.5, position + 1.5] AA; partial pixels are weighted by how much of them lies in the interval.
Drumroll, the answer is 1.8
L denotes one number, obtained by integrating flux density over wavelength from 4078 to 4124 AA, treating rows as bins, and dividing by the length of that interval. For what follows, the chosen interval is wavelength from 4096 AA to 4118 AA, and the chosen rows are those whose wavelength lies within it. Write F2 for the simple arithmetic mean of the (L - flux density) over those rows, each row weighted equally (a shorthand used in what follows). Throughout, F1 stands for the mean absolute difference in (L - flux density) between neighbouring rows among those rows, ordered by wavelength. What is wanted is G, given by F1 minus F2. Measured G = 1.23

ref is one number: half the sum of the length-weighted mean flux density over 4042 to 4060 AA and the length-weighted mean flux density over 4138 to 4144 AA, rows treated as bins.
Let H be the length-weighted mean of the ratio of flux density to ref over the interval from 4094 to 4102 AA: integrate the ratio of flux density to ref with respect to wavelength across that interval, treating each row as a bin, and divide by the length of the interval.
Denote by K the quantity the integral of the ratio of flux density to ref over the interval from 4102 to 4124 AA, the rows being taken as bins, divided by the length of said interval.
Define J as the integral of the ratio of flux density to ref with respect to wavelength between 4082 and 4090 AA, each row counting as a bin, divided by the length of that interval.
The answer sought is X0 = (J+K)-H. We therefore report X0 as 1.05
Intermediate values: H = 0.79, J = 0.93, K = 0.90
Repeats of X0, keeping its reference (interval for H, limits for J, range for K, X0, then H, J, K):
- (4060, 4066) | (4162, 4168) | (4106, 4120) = 0.80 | 1.00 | 0.89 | 0.90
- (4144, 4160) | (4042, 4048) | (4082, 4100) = 0.95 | 0.95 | 1.05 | 0.86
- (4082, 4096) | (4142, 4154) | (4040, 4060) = 1.07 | 0.89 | 0.97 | 1.00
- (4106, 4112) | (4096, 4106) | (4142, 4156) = 0.99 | 0.80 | 0.83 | 0.97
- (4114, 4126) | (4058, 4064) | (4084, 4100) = 0.91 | 0.98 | 1.03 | 0.85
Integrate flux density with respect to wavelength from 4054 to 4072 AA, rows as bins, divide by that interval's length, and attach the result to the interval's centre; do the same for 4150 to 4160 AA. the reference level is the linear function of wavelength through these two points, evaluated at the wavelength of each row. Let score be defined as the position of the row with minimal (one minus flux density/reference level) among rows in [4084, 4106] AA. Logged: 4086.0 AA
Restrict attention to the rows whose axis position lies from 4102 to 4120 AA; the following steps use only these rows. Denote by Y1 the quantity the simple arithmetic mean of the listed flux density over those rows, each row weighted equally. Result 11.1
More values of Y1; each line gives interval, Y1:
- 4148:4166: 11.7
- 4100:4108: 10.8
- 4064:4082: 11.8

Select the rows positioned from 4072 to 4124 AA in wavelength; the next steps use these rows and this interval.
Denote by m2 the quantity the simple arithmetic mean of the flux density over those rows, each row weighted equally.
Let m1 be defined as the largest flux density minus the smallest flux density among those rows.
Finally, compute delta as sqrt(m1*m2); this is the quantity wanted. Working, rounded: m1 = 4.8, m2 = 11.3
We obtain 7.3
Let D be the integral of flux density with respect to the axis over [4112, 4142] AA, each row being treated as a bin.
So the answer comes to 362.1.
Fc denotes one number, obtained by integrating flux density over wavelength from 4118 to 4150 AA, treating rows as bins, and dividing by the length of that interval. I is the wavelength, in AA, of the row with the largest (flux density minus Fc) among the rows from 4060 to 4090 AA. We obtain 4062.0 AA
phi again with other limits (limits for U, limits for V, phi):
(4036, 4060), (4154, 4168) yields 0.3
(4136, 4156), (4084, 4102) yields 2.5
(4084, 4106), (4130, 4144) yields 3.0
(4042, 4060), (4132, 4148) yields 0.9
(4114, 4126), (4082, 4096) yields 1.4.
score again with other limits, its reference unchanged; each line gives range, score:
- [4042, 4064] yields 4062.0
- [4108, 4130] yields 4116.0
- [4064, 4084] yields 4077.0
